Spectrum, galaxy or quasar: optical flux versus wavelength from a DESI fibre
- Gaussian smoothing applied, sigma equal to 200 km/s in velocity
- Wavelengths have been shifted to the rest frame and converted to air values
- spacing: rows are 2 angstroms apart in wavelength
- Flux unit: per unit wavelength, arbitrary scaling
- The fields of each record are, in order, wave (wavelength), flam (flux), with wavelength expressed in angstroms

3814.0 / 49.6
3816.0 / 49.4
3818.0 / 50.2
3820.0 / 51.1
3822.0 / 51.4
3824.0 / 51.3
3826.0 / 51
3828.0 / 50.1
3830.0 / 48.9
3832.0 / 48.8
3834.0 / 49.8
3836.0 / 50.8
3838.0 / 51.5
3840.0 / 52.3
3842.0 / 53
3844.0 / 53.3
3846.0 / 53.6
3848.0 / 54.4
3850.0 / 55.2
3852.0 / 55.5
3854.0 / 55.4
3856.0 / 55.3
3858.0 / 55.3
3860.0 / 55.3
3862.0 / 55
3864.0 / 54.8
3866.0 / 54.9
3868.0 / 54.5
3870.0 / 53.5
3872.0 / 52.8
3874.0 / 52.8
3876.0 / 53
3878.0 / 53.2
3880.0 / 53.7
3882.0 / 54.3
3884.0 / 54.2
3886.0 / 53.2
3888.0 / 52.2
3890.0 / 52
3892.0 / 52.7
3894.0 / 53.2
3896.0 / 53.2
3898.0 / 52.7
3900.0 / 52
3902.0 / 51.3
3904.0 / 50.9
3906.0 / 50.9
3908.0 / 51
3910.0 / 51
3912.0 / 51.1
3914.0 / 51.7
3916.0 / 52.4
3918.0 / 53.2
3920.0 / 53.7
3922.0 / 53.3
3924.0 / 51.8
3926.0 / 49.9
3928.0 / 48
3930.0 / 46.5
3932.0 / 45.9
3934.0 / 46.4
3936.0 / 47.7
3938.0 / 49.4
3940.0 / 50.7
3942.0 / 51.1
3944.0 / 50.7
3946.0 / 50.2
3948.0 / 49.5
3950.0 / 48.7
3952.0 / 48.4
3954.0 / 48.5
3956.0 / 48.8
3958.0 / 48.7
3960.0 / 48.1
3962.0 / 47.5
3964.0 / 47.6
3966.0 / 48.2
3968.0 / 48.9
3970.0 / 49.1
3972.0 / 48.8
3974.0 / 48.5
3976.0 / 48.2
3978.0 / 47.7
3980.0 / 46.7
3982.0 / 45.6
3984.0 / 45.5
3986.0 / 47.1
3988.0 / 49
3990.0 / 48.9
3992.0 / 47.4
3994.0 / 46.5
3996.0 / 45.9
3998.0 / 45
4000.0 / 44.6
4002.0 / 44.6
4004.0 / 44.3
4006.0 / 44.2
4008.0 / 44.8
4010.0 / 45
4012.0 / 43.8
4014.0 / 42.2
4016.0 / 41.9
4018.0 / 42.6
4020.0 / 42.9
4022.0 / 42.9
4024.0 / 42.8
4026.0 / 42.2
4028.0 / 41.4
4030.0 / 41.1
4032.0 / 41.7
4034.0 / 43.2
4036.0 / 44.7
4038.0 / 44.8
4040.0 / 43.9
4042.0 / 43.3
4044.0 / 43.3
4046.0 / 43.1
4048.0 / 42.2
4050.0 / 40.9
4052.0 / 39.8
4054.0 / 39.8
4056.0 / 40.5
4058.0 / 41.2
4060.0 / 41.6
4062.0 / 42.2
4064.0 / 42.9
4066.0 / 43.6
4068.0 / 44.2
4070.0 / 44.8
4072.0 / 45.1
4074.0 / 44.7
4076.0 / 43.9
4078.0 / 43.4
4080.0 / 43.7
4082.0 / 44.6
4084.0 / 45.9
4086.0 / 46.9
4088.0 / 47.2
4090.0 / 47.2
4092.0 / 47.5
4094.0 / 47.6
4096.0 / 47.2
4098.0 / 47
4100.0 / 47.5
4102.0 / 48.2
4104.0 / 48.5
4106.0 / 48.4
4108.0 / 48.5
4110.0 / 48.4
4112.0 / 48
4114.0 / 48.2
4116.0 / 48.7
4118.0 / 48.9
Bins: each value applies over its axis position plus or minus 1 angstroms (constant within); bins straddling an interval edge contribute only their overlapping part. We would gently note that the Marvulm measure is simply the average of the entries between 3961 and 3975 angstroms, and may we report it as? 48.4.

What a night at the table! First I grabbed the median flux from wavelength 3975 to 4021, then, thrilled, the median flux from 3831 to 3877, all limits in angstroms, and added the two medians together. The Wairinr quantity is 99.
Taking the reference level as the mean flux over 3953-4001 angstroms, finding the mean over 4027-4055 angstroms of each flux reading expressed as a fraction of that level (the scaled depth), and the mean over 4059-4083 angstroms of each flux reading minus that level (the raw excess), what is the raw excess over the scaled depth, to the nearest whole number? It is -4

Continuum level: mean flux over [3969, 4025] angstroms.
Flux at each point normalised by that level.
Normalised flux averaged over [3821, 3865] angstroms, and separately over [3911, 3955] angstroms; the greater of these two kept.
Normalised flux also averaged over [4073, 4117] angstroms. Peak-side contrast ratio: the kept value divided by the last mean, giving 1.13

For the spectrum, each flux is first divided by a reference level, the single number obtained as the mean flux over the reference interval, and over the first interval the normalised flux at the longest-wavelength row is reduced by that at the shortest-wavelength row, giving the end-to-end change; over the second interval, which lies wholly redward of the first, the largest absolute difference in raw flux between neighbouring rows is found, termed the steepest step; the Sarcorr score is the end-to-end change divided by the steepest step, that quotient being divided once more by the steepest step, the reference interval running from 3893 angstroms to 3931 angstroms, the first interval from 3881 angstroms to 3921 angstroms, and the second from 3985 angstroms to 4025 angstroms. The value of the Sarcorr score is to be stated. -0.003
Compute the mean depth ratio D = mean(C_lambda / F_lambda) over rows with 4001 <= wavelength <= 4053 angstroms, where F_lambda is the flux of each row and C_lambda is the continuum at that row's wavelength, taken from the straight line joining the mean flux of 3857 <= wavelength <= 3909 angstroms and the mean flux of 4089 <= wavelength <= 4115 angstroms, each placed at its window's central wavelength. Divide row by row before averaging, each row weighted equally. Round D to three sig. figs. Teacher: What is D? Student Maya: 1.16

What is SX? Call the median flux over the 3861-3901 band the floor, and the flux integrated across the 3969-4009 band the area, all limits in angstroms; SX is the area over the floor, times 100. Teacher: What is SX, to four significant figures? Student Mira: 3505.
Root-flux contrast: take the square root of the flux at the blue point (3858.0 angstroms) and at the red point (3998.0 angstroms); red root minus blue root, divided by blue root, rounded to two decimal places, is -0.10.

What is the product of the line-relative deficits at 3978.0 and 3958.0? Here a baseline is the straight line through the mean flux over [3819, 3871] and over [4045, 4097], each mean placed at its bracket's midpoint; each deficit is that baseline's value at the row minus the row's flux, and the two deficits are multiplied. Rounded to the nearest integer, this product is 0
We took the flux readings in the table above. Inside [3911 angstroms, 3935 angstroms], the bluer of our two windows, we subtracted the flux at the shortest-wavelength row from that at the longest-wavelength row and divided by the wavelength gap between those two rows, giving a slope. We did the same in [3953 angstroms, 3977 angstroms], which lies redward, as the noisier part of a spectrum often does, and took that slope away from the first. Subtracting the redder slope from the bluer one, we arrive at -0.20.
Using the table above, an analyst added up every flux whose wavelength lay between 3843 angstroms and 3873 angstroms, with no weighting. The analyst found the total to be 819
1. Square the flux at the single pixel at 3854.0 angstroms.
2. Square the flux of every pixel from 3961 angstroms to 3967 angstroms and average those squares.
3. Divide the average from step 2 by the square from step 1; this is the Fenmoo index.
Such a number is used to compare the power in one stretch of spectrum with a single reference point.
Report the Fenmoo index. 0.74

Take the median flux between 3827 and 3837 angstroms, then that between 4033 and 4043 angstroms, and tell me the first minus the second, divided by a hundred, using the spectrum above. 0.059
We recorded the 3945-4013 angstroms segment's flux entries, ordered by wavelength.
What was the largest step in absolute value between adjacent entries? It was 1.9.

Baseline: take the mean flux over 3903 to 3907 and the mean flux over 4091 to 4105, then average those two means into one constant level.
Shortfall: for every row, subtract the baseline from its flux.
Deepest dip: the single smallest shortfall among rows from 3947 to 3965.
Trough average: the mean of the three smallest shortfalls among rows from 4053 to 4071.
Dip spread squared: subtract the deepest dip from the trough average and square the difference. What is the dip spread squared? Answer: 49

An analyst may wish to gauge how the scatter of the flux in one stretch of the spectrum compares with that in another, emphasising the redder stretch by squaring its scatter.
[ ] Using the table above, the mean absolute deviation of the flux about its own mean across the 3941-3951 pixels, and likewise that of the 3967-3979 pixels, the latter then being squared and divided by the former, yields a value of 0.2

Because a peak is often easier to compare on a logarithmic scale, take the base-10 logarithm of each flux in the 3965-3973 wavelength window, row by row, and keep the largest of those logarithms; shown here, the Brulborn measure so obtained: 1.69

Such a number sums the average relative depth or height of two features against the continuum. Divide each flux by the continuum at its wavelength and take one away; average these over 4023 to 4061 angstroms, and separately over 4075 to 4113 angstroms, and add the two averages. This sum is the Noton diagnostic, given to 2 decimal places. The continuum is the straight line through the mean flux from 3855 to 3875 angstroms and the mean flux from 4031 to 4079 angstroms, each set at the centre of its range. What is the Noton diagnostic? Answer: 0.12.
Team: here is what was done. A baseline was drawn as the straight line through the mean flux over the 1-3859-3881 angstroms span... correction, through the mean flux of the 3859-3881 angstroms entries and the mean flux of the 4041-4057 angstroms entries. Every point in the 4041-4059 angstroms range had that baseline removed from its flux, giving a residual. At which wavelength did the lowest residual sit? 4052.0 angstroms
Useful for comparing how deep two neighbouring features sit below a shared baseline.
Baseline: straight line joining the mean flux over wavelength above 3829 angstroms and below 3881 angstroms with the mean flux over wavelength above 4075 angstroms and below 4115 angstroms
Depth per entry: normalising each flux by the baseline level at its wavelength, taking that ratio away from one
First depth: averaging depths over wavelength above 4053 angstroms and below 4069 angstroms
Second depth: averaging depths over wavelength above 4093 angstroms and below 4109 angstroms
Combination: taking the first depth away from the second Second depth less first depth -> -0.15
